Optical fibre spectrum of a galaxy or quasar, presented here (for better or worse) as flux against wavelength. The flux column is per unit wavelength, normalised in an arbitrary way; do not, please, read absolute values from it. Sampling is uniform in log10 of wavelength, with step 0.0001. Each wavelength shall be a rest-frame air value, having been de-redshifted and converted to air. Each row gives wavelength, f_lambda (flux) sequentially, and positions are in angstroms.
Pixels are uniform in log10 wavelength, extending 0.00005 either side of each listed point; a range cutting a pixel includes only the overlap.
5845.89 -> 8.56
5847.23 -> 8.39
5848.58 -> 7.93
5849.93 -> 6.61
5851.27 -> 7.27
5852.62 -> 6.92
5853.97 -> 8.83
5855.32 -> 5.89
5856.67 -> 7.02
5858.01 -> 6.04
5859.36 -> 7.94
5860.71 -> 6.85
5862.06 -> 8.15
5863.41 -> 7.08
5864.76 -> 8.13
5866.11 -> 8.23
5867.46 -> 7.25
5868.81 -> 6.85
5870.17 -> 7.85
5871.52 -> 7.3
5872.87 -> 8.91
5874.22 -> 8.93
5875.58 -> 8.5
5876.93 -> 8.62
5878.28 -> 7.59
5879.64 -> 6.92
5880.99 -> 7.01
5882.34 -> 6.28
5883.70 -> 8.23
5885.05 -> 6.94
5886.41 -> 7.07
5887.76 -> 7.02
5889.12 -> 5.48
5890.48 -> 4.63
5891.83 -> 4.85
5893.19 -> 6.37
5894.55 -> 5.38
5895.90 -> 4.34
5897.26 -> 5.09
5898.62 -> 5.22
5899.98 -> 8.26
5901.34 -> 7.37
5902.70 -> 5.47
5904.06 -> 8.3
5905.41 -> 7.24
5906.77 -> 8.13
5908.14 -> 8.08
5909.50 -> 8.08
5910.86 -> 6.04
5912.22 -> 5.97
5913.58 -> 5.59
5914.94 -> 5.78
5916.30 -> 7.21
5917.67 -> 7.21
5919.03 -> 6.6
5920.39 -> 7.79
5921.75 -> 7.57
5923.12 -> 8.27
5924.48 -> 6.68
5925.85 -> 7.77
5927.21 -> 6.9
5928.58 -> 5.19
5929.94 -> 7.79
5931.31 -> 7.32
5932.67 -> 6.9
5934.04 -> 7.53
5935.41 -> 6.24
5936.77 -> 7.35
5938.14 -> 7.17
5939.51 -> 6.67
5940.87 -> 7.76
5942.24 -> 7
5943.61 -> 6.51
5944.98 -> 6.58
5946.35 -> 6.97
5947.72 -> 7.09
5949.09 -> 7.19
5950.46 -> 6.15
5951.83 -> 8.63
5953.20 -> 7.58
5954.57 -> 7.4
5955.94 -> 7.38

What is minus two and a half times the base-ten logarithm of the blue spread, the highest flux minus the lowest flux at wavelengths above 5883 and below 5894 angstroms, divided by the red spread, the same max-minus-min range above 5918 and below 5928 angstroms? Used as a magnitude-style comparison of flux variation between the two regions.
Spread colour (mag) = -0.8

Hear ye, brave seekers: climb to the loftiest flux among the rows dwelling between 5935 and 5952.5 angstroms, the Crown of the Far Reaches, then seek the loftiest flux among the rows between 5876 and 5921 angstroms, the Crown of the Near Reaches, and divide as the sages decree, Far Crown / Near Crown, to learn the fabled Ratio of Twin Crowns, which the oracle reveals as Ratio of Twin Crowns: 1.00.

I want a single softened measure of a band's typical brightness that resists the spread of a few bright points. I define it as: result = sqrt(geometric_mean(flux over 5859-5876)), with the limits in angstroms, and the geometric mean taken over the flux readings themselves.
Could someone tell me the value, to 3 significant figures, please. 2.80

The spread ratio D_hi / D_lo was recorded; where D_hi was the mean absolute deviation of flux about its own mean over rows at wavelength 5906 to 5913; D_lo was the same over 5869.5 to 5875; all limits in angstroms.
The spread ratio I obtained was 1.5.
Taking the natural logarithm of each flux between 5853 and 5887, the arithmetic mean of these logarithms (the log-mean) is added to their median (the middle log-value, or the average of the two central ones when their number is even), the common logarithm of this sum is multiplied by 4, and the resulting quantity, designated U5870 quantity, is 2.41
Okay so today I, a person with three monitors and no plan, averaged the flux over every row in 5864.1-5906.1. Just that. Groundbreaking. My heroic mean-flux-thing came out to 7.0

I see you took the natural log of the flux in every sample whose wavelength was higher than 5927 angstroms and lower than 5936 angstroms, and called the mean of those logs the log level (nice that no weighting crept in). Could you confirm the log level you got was 1.91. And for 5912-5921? 1.88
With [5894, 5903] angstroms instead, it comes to 1.75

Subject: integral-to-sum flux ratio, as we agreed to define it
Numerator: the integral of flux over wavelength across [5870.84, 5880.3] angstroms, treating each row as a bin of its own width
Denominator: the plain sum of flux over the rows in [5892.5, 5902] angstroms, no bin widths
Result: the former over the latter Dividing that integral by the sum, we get 1.83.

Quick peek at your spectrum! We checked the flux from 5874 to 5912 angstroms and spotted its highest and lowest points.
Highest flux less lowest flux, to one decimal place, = 4.6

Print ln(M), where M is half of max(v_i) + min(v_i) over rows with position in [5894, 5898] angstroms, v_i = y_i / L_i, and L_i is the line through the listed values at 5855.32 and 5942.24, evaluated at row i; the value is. -0.28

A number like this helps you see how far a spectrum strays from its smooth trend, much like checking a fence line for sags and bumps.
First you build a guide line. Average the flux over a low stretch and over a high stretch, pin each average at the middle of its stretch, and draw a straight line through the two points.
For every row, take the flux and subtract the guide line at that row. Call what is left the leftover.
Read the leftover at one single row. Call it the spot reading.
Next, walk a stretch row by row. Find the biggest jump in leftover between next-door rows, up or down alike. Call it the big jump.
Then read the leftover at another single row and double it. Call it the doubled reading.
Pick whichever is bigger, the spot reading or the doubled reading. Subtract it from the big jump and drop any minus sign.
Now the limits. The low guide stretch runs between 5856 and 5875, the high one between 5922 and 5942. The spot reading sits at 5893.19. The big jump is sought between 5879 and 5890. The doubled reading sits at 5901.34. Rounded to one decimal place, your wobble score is 1.9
